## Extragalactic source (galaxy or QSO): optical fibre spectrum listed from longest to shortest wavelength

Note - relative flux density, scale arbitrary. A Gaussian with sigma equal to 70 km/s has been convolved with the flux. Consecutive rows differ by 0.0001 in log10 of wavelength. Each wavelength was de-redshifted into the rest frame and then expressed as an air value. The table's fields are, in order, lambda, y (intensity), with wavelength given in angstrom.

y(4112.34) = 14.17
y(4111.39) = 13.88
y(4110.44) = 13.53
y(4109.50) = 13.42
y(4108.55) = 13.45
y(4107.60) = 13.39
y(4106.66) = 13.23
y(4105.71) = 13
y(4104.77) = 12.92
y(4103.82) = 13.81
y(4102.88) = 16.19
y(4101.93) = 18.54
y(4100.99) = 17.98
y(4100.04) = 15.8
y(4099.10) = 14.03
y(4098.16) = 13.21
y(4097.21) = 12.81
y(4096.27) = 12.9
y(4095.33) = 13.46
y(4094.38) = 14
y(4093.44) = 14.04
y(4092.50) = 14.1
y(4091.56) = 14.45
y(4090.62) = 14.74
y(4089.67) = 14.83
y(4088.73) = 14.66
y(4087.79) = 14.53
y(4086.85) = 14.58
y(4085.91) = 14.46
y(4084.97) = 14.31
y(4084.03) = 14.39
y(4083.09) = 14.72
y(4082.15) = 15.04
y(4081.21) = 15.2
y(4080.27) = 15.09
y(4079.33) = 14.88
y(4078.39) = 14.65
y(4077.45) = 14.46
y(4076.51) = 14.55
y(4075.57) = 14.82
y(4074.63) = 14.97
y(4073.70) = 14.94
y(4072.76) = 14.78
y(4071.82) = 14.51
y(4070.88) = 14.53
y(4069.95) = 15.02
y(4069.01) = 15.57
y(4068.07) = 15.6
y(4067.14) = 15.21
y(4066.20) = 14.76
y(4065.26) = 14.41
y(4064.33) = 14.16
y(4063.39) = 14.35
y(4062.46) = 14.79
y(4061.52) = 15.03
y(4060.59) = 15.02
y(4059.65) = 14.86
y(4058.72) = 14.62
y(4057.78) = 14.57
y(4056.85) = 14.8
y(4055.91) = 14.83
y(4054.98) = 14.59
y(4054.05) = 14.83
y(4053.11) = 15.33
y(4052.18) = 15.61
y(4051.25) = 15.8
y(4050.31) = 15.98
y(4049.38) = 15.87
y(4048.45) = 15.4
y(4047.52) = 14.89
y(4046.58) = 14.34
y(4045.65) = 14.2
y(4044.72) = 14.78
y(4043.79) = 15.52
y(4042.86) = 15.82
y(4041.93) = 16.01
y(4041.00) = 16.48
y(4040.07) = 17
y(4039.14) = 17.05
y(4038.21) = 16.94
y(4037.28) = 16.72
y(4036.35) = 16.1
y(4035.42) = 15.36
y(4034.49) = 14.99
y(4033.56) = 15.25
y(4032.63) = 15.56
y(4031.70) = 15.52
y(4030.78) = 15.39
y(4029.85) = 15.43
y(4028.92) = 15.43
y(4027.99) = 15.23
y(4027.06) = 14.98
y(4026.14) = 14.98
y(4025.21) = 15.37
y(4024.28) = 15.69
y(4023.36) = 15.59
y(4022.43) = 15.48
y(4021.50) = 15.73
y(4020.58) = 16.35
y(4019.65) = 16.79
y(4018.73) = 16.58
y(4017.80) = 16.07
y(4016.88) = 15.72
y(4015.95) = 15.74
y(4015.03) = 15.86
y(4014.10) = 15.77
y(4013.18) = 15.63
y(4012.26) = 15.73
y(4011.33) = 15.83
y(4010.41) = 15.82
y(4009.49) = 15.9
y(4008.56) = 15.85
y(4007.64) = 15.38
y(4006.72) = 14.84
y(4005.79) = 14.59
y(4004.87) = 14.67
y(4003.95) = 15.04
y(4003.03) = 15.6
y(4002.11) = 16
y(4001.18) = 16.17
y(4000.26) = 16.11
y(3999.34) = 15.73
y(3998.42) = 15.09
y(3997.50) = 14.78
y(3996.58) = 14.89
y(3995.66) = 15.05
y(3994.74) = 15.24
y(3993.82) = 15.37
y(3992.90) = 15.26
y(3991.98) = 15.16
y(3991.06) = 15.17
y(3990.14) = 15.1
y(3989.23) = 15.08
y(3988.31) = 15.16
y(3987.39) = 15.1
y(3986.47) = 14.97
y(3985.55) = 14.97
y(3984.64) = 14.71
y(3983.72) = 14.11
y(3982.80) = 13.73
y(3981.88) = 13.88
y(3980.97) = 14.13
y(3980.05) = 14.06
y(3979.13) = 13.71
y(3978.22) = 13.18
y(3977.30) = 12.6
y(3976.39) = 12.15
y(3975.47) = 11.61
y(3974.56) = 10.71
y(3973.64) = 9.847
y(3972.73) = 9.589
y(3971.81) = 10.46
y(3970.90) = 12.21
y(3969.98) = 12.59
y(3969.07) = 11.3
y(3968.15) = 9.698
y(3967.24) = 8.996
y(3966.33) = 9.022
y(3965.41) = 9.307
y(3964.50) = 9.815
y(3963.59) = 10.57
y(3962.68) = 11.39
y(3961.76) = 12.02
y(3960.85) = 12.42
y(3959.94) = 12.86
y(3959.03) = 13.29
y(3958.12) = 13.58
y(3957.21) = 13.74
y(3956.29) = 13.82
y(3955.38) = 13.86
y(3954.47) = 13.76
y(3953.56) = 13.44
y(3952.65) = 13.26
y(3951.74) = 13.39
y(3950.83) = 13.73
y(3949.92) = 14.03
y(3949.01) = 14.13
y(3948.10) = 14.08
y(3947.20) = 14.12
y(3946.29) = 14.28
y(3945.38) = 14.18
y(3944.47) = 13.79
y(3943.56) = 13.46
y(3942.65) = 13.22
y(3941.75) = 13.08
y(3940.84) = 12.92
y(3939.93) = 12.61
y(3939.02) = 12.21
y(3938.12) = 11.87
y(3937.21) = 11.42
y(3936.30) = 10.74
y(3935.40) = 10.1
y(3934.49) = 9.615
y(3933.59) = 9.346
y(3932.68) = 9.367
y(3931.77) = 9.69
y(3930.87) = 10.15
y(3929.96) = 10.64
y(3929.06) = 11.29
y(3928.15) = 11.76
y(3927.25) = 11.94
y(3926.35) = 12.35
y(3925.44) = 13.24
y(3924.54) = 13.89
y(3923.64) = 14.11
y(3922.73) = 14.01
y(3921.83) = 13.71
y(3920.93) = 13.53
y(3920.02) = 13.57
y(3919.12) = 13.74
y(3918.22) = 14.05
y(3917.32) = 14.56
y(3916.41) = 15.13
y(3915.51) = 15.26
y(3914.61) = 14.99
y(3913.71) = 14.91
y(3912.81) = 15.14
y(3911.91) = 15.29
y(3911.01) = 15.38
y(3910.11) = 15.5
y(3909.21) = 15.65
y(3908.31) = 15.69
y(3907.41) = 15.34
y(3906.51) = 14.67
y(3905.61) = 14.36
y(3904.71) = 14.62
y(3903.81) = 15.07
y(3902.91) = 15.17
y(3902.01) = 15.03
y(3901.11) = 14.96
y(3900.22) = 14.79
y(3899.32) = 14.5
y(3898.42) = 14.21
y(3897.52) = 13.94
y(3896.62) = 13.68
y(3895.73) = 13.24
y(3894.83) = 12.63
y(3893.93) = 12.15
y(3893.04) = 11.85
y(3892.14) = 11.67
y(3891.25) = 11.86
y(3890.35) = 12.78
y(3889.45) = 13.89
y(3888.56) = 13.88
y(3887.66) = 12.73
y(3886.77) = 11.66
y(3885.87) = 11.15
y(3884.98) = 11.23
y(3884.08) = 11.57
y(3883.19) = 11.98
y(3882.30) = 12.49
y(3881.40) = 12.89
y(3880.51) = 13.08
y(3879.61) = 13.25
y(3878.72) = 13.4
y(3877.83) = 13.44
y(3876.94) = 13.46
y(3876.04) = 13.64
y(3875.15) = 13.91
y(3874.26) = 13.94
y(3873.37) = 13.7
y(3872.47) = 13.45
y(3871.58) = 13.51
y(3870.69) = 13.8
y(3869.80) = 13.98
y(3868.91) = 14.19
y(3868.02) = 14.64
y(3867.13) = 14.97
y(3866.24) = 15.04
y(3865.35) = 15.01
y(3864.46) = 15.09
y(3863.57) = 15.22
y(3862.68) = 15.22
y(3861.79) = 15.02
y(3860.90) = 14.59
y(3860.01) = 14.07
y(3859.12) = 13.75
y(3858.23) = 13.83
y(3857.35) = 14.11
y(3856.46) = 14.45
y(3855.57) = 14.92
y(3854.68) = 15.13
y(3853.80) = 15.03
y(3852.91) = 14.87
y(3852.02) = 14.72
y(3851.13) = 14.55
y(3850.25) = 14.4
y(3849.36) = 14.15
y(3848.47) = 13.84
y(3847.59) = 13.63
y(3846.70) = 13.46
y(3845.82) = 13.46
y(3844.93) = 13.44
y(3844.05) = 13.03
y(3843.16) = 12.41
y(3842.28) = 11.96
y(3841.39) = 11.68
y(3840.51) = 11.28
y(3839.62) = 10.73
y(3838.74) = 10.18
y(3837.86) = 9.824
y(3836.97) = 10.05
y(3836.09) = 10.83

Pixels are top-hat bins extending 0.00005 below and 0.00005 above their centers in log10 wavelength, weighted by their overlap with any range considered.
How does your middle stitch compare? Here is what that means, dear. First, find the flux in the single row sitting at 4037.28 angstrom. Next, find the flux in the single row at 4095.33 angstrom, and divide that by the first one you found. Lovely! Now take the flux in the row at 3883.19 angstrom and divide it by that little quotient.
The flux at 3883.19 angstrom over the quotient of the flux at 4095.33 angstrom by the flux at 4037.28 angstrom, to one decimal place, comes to 14.9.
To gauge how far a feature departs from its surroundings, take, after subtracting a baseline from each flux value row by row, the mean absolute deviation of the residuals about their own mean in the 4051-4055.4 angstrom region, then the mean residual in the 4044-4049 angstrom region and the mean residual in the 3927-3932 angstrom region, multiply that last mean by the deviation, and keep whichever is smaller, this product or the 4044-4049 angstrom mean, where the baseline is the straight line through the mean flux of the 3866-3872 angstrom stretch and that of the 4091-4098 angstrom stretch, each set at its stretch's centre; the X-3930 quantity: -1.3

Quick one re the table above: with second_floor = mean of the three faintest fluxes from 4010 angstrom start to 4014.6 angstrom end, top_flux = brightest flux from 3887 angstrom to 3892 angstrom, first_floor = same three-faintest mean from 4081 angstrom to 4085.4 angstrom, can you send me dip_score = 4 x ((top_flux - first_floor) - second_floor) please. -65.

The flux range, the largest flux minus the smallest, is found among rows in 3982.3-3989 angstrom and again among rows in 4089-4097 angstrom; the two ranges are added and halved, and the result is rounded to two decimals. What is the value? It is 1.68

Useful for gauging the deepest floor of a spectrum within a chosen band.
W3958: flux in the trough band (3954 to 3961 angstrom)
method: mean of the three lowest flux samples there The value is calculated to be 12.9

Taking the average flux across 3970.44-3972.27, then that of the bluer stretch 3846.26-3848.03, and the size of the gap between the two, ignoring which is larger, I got 2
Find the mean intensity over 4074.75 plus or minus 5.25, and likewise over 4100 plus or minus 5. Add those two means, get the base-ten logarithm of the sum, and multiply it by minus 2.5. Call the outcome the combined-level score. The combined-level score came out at -3.67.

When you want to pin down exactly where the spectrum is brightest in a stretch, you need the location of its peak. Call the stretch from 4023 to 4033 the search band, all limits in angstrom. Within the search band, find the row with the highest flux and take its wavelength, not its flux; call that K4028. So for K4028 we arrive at 4024.28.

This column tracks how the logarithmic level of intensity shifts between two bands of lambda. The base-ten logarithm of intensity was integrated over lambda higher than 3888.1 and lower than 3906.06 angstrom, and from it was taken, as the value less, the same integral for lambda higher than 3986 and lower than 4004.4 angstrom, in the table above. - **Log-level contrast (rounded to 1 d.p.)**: -1.4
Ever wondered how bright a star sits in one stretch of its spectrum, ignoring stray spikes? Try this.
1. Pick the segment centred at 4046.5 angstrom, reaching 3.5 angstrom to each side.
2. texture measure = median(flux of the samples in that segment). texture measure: 14.9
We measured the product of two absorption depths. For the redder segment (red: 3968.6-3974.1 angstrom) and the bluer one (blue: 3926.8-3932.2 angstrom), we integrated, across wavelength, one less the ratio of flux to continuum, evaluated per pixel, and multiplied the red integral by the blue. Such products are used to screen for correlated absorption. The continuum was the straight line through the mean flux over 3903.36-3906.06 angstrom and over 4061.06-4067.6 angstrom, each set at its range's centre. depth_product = 1.9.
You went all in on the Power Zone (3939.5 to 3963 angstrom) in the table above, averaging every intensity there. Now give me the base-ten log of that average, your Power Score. 1.13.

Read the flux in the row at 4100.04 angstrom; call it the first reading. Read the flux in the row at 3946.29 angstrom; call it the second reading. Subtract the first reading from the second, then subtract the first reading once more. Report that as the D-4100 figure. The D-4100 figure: -17.3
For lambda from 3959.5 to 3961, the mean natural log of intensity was 2.54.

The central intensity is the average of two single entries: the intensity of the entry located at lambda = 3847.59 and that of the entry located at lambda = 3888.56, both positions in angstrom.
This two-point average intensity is 13.8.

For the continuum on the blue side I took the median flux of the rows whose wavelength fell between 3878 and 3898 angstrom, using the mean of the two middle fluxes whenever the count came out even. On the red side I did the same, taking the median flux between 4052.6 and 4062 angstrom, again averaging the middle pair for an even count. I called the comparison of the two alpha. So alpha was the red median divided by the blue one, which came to 1.17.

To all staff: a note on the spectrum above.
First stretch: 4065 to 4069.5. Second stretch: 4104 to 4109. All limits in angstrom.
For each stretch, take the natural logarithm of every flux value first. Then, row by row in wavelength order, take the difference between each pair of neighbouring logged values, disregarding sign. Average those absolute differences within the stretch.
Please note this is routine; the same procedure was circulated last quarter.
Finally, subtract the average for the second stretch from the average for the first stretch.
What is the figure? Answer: 0.010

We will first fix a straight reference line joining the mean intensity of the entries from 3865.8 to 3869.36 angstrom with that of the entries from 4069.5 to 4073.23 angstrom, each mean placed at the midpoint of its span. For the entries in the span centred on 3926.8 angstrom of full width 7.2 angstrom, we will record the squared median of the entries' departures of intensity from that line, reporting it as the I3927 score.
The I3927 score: 6.6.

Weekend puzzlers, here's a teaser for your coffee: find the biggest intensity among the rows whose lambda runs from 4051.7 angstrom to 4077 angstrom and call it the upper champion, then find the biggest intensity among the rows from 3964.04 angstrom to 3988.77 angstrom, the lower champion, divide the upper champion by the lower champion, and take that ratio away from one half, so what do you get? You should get -0.53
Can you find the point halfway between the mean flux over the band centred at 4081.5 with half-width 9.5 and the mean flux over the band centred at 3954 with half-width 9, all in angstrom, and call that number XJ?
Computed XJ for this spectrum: 14.10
